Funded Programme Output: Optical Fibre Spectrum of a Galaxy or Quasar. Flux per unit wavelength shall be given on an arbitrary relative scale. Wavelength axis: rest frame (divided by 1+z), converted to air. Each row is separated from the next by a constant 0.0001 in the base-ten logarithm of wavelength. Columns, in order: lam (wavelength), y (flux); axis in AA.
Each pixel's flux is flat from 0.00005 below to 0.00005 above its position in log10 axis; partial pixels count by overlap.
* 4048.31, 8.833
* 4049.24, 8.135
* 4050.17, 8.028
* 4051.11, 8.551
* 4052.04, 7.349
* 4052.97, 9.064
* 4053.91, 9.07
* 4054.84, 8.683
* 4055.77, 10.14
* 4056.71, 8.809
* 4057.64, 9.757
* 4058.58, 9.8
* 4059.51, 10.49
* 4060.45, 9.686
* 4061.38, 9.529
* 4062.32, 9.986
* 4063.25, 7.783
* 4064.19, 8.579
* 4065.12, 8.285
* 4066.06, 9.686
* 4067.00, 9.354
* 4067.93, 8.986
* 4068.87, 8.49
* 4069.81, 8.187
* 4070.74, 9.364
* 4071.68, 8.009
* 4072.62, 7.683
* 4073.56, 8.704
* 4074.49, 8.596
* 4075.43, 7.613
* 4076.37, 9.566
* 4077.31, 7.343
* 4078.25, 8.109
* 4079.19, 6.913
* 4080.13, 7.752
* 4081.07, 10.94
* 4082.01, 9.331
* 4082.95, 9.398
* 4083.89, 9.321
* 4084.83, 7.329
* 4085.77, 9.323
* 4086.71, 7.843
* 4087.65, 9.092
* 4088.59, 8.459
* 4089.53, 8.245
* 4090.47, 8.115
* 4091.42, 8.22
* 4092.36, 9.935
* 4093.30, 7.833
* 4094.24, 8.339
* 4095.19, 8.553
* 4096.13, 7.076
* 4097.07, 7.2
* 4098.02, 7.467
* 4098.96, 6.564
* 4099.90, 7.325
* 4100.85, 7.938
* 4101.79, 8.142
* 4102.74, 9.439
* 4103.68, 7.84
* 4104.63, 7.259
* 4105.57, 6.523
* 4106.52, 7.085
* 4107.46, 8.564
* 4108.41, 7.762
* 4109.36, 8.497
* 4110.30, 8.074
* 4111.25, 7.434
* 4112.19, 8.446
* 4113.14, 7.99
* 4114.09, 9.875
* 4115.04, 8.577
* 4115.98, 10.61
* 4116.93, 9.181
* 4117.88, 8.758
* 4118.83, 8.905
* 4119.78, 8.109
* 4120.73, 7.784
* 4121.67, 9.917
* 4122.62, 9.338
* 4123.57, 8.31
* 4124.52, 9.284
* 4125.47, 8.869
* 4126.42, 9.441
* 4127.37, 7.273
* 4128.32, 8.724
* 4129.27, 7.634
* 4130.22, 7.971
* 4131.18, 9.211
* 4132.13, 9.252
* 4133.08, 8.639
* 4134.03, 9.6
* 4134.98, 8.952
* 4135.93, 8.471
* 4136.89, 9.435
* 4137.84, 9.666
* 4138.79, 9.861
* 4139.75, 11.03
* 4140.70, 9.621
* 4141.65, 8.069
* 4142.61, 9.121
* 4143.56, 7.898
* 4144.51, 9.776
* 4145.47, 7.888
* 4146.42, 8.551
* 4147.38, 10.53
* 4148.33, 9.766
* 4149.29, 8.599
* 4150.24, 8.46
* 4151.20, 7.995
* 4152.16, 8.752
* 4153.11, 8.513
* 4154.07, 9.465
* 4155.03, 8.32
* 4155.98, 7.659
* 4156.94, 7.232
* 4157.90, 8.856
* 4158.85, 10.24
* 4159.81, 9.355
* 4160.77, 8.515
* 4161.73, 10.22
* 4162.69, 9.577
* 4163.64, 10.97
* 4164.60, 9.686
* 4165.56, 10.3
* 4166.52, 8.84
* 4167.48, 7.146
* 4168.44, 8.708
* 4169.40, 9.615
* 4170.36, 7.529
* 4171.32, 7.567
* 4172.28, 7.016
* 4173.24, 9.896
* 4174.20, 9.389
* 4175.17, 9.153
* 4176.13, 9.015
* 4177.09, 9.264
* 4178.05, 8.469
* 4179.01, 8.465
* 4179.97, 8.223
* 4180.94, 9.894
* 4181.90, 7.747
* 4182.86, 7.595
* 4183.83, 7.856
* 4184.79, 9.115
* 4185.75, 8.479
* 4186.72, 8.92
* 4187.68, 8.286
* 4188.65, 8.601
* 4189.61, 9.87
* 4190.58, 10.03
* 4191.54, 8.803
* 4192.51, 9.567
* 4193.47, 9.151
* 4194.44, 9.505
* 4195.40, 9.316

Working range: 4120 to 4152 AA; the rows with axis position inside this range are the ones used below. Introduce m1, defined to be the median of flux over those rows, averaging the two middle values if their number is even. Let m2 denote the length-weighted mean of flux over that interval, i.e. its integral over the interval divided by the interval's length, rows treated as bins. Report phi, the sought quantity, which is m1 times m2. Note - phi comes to 80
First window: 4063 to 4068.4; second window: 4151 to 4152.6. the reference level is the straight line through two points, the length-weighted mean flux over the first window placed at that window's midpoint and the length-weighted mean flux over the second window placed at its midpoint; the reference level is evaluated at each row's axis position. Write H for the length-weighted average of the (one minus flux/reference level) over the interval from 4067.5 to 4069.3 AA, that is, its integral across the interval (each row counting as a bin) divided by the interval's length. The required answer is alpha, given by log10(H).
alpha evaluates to -2.12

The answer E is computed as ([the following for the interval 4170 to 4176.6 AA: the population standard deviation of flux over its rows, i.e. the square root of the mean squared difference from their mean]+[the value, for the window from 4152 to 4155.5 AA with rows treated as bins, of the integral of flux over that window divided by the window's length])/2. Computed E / 4.9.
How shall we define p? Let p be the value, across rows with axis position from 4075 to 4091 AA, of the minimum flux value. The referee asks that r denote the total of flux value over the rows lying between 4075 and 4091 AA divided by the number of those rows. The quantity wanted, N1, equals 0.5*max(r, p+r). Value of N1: 7.7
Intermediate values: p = 6.913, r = 8.51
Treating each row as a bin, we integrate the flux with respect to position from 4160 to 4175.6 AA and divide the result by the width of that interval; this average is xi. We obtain 9.0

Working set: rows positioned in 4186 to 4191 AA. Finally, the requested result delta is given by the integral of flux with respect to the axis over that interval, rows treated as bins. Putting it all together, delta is 45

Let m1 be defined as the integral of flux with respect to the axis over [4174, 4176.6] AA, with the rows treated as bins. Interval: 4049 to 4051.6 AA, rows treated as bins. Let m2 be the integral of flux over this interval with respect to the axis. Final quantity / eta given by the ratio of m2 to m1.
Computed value 0.90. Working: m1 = 23.8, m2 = 21.4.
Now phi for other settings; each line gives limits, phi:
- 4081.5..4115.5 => 66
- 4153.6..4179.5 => 80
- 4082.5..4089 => 79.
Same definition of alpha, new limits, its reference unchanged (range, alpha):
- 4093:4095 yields -1.23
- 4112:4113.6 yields -1.32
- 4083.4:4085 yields -1.63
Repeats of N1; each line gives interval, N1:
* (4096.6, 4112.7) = 7.1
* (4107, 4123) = 8.1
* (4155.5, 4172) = 8.0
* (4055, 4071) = 8.5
